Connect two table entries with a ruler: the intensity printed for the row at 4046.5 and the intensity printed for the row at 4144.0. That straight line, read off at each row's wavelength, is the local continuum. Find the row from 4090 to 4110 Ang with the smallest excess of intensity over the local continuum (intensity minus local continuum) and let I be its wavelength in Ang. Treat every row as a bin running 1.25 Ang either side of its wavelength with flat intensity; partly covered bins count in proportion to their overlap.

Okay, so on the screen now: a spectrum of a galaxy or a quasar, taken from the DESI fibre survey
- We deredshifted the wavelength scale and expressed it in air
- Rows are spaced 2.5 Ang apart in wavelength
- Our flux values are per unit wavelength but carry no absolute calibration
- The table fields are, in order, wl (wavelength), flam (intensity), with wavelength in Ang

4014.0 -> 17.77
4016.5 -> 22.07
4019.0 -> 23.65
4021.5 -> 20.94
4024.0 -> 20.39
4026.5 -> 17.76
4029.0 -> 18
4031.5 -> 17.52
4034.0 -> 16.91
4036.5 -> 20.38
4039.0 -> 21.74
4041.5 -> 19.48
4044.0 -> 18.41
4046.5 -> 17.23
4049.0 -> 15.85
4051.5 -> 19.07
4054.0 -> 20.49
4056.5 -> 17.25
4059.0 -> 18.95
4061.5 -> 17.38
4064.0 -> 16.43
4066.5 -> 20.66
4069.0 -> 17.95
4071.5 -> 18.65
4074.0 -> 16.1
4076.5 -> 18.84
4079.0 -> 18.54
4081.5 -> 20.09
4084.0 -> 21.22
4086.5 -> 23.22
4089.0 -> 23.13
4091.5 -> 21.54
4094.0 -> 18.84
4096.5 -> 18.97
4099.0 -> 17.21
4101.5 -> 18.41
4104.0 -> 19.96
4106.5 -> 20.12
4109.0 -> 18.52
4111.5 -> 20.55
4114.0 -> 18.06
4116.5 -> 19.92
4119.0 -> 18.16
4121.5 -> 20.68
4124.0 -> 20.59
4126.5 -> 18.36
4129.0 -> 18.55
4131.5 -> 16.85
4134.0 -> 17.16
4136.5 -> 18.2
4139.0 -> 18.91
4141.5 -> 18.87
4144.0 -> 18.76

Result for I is 4099.0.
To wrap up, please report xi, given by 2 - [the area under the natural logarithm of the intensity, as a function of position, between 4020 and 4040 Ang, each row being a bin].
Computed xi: -57.0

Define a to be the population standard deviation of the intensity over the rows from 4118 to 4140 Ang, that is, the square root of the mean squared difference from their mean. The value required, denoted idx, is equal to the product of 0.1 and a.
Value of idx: 0.124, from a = 1.24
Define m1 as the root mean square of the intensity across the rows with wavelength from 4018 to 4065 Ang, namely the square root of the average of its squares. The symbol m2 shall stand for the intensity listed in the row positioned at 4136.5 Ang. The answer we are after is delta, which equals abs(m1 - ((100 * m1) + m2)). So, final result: 1893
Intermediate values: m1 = 18.9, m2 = 18.2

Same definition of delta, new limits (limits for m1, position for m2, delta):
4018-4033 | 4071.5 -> 1982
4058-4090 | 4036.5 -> 1945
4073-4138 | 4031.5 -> 1936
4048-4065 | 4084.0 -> 1801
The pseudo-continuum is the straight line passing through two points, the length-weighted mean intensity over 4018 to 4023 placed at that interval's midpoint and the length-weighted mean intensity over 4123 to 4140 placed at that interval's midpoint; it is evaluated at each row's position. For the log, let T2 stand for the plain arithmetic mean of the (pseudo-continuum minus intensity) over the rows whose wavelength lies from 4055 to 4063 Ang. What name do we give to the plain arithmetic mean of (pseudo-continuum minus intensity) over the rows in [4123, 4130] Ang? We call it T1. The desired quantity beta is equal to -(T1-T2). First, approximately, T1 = -0.7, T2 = 3.0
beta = 3.6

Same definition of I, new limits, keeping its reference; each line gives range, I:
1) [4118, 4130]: 4119.0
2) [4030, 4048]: 4034.0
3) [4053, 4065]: 4064.0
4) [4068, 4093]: 4074.0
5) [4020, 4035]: 4034.0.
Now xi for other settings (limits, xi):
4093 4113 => -56.9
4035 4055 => -56.8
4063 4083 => -56.3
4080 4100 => -58.4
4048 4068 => -56.0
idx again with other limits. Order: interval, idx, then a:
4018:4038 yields 0.214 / 2.14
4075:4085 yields 0.107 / 1.07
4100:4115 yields 0.097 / 0.97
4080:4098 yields 0.167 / 1.67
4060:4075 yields 0.152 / 1.52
